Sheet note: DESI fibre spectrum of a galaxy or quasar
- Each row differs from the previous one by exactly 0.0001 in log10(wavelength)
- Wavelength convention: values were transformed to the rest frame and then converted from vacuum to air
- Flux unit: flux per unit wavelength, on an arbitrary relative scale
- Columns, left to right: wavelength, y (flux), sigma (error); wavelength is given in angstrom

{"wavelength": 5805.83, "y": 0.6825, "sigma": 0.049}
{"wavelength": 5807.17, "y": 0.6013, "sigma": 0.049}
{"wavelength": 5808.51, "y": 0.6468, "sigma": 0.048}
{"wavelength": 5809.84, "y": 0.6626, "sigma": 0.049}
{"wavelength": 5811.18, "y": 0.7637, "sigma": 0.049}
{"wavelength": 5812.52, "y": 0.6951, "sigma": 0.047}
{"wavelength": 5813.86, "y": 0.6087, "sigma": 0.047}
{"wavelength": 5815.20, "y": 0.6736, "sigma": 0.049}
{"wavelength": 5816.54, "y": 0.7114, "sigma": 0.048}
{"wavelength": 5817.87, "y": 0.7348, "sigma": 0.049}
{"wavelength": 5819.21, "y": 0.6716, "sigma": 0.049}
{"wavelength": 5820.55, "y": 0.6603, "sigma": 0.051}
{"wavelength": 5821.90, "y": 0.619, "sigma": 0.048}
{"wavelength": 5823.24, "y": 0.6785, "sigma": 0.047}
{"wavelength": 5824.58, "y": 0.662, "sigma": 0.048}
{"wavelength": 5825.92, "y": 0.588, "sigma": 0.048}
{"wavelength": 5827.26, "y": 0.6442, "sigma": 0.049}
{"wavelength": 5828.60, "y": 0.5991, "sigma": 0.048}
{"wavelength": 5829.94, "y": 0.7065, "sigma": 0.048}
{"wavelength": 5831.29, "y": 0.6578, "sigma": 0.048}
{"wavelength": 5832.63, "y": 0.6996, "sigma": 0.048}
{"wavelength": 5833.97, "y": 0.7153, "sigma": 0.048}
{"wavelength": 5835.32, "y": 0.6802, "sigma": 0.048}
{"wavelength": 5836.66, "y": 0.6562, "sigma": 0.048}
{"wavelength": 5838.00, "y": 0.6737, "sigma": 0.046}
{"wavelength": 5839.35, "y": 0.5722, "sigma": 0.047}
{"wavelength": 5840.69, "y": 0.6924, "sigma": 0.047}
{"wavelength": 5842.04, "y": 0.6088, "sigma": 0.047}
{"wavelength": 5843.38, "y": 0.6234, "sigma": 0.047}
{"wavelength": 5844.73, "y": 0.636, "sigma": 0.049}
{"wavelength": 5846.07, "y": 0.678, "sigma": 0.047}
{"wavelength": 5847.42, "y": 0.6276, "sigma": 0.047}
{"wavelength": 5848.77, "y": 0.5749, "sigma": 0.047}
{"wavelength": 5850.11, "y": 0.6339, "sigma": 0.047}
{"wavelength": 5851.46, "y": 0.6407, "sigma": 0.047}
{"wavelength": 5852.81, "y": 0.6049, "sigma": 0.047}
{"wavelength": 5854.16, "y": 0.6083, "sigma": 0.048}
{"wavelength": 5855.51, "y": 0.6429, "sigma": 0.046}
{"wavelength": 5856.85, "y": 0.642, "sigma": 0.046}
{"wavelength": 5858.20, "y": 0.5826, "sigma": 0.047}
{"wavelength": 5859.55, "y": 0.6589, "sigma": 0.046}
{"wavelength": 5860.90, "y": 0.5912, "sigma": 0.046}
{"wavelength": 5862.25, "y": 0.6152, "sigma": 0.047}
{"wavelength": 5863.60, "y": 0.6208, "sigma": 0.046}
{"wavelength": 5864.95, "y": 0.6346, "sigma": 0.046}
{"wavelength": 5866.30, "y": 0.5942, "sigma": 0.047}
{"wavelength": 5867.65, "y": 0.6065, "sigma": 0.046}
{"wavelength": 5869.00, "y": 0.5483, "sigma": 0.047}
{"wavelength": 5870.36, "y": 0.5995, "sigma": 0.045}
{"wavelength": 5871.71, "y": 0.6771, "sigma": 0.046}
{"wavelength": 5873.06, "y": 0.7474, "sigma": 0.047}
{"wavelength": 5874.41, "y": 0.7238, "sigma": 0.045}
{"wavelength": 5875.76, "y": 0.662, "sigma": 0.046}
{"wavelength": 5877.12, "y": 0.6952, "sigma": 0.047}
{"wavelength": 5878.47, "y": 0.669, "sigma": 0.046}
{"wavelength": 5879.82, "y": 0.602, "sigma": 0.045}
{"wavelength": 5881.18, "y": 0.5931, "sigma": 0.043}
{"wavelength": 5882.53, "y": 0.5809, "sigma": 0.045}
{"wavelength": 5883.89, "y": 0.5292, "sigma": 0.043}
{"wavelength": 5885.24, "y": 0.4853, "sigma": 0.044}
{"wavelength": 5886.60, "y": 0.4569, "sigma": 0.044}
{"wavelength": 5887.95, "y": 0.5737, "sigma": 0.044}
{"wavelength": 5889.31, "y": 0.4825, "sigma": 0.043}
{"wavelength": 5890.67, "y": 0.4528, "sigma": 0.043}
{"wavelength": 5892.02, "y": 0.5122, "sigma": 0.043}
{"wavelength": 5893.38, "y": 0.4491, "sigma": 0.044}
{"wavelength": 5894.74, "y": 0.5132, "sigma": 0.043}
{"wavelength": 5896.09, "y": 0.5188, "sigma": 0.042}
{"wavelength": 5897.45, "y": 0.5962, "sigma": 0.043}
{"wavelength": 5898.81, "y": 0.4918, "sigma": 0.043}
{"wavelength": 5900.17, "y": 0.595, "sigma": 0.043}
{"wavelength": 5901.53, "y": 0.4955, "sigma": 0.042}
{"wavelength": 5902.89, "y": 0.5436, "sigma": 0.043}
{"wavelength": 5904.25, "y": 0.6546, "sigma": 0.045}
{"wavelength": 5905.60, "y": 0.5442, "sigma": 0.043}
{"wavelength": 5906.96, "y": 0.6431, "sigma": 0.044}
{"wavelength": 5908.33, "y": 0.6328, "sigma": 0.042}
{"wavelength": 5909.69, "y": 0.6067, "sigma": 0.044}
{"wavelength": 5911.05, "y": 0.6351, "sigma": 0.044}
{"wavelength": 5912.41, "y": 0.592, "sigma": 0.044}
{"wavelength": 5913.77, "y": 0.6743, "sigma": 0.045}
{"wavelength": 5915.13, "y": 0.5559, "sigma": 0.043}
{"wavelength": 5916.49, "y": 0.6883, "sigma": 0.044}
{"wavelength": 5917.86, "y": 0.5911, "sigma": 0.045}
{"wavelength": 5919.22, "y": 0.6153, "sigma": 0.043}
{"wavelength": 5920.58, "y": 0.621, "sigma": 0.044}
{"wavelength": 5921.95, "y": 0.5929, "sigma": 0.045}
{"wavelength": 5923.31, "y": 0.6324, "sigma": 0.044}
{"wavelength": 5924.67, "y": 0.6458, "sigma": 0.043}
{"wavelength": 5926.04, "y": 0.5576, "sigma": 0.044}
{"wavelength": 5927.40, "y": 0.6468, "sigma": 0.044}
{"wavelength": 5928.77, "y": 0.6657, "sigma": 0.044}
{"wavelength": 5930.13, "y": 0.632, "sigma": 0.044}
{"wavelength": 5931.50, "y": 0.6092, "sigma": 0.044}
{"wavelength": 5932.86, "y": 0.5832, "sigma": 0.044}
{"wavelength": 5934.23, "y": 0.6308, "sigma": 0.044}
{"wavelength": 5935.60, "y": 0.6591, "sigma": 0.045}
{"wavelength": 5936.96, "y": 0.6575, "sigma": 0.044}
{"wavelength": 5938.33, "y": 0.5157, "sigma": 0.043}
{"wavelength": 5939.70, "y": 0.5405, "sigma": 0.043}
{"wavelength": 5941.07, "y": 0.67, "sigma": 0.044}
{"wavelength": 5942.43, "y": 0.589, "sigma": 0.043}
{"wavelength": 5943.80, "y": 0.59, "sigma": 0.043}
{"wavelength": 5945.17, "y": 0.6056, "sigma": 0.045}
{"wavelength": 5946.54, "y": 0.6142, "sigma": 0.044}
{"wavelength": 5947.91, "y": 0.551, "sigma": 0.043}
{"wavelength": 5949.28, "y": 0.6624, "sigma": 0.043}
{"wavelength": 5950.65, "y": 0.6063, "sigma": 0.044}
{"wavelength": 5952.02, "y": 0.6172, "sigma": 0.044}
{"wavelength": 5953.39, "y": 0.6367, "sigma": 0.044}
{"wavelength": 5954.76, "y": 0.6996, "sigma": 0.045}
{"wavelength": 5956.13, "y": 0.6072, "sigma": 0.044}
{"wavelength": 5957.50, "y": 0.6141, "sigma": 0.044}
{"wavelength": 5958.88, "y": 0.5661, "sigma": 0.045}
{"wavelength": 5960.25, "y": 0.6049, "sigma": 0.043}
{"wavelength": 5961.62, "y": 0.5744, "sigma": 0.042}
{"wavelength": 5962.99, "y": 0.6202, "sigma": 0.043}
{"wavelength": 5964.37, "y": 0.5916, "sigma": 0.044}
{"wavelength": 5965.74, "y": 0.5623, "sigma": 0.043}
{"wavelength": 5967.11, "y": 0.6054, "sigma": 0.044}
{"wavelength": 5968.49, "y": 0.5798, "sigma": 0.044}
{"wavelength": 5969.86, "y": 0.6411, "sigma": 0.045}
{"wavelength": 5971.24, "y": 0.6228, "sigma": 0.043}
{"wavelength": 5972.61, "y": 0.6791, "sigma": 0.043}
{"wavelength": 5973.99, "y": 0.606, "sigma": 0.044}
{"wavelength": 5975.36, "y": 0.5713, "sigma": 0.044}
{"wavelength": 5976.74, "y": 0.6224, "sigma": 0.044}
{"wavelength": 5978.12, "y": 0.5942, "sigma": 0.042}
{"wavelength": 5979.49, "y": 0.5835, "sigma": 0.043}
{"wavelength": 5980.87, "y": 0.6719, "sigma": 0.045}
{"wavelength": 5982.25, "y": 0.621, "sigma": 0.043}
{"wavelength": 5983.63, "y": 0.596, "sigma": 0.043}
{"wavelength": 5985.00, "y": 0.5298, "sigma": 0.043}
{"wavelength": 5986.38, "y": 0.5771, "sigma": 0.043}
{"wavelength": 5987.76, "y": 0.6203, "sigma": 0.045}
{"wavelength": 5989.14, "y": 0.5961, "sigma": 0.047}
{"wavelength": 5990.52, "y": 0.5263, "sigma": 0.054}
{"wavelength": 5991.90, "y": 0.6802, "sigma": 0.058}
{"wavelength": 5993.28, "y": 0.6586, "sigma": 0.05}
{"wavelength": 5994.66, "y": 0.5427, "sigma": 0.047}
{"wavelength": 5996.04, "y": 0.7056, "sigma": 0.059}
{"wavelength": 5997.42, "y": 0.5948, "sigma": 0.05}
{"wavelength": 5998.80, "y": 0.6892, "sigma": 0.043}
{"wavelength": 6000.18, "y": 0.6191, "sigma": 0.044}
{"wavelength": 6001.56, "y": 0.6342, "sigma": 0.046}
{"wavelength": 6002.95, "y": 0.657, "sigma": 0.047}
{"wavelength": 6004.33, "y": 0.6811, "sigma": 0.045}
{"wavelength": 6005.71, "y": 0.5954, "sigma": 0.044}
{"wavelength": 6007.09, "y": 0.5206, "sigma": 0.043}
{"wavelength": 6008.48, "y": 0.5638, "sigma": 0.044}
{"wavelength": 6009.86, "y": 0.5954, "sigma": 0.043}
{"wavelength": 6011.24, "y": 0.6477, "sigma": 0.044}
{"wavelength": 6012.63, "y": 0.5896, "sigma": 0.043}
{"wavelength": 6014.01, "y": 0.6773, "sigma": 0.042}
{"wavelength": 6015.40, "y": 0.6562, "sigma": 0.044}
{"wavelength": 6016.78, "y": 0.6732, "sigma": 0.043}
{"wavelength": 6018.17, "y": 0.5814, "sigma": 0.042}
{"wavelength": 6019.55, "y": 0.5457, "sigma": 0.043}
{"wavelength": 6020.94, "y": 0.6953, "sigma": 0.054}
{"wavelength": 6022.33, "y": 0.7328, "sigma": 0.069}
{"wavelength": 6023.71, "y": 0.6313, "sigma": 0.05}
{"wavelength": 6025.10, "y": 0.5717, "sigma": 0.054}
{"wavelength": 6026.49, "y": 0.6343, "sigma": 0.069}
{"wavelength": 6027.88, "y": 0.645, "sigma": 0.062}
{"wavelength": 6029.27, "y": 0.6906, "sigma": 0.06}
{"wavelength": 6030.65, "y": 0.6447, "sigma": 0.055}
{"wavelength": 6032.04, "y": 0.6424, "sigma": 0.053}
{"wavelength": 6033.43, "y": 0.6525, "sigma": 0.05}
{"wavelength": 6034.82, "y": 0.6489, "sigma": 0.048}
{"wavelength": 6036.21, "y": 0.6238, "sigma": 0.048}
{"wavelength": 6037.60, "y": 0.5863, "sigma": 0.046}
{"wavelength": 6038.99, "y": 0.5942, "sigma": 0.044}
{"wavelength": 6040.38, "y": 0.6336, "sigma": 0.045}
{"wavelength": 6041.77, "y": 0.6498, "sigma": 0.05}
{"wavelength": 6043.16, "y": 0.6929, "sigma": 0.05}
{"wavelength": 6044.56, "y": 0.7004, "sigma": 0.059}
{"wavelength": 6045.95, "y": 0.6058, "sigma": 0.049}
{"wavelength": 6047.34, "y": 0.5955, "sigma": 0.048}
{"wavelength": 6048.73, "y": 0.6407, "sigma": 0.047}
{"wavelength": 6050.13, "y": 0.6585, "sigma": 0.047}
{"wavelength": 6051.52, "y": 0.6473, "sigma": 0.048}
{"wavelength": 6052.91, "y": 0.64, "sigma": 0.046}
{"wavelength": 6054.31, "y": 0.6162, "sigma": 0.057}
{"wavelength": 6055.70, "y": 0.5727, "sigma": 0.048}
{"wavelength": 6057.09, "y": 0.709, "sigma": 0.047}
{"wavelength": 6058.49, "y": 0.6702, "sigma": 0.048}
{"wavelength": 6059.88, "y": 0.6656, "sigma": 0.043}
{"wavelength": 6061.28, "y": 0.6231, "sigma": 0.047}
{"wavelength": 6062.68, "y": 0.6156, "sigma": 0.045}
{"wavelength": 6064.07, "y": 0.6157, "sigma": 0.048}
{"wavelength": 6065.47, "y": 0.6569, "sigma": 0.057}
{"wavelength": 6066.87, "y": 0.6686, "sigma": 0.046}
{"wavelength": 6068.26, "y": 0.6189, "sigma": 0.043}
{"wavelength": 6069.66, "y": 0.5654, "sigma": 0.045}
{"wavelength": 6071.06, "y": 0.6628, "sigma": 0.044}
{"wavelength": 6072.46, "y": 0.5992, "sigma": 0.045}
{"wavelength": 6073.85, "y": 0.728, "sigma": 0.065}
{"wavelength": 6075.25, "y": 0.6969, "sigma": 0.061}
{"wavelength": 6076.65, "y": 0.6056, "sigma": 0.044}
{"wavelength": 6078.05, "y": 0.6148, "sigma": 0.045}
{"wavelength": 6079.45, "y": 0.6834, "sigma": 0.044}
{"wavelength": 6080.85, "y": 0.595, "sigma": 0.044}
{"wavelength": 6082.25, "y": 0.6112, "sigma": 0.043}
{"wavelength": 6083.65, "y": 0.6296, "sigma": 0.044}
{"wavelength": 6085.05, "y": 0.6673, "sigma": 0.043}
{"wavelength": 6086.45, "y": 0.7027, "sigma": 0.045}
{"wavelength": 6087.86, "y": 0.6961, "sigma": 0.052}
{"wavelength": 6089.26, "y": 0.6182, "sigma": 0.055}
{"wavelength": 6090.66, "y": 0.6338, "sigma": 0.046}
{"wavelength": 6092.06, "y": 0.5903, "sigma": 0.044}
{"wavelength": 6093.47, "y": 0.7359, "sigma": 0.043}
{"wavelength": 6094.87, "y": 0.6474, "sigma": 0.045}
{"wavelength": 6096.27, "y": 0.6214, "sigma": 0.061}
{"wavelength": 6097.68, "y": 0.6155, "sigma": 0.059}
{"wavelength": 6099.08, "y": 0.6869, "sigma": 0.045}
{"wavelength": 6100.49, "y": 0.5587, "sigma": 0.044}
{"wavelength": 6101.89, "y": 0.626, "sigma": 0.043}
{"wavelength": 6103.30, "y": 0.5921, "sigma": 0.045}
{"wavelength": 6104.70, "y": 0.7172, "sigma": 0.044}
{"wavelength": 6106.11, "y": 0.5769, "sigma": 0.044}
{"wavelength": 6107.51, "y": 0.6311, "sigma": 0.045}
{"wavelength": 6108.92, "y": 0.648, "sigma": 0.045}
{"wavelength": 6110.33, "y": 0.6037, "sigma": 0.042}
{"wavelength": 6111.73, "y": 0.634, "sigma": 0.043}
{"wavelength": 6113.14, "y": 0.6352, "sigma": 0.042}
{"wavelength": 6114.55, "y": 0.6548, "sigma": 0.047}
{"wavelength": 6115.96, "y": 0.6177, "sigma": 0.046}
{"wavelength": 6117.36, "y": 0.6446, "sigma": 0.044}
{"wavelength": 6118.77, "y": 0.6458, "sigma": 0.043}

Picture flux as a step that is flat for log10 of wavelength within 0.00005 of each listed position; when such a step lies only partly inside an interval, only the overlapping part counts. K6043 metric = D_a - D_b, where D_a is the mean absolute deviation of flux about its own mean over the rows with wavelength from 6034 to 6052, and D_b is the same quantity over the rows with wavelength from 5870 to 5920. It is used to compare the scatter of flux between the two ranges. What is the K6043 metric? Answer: -0.036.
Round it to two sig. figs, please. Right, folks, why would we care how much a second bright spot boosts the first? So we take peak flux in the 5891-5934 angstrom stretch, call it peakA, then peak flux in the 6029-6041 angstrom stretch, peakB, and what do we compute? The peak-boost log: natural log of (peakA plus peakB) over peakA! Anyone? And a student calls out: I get 0.69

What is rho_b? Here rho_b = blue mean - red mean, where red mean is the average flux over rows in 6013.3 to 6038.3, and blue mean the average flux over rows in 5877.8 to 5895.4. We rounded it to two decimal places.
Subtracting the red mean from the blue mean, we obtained -0.11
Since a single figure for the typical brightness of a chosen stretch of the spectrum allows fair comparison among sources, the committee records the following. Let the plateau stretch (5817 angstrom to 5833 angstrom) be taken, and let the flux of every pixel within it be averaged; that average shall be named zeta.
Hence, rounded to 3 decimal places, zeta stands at 0.660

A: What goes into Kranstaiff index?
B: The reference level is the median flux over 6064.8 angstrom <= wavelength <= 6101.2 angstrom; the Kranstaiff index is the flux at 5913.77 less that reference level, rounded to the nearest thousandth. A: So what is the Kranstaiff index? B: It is 0.043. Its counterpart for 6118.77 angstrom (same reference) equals 0.014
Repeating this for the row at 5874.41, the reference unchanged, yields 0.092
